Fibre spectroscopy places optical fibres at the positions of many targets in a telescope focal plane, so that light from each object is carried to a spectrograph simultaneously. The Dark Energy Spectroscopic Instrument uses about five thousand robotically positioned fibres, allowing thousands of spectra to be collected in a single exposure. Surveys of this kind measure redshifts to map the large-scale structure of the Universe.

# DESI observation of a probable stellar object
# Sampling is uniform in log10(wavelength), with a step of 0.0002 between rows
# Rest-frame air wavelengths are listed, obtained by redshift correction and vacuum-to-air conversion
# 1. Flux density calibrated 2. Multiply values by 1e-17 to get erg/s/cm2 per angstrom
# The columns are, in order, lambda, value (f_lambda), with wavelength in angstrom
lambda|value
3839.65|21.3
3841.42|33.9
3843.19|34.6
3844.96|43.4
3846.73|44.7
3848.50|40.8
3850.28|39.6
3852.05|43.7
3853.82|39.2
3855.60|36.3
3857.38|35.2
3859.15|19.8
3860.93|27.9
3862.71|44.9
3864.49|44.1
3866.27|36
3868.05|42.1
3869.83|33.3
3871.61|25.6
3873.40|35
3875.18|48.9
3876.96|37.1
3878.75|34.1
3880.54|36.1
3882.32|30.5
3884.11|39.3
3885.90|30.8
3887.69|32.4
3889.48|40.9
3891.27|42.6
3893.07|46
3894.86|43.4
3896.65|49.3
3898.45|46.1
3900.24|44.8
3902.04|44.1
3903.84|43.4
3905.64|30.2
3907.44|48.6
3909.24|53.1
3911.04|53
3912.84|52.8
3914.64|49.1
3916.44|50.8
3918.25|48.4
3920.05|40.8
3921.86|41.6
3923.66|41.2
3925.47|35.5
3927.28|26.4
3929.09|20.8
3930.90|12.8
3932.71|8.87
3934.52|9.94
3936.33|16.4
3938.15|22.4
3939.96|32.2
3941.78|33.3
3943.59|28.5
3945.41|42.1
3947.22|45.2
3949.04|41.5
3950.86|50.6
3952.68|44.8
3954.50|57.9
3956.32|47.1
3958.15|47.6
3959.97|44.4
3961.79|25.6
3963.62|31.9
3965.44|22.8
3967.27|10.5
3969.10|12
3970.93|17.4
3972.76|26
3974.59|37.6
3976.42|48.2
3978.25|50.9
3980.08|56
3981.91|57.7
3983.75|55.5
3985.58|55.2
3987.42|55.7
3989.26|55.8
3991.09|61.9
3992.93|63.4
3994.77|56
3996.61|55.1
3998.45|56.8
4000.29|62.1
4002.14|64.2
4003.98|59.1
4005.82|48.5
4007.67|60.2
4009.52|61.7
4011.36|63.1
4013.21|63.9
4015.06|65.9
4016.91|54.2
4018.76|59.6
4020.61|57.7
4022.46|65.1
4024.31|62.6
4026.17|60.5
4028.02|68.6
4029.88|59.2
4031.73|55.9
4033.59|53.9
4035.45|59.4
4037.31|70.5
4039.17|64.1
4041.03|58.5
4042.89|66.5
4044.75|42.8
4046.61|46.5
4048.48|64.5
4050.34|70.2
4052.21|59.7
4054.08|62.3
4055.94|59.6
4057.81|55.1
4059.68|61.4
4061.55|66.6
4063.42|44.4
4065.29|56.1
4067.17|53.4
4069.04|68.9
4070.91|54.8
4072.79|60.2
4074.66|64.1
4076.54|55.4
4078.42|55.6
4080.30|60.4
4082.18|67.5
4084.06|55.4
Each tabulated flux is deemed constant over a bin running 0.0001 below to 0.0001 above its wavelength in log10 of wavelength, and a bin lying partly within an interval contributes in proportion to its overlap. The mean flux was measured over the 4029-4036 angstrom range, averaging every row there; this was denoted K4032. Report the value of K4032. 57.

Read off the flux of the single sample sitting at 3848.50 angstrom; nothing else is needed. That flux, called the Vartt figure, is 40.8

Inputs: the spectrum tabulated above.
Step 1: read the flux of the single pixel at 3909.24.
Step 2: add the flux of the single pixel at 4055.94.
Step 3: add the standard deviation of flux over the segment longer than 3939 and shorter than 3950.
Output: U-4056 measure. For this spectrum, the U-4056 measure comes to 119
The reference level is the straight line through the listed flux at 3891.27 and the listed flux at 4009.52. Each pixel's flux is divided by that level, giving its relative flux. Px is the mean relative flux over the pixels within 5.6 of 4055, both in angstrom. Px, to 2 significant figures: 0.89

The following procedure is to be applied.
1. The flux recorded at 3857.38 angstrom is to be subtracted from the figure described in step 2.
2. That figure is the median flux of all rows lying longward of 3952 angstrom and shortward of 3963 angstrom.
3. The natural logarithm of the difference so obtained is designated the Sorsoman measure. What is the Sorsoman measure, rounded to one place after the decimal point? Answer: 2.4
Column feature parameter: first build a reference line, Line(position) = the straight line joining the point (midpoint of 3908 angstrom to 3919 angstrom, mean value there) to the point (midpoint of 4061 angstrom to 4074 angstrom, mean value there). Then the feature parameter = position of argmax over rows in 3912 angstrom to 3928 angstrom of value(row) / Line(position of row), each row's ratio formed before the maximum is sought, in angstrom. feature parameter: 3912.84 angstrom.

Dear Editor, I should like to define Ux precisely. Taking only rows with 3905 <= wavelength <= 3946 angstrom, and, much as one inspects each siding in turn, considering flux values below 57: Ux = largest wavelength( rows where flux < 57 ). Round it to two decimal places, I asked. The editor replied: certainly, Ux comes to 3945.41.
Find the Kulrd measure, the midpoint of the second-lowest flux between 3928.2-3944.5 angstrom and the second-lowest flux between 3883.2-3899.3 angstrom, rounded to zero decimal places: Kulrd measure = 21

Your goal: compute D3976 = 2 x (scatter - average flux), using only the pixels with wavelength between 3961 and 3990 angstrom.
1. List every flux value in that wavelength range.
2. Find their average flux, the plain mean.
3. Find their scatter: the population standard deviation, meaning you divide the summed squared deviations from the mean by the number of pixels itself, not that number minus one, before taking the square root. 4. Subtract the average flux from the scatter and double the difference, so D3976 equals -43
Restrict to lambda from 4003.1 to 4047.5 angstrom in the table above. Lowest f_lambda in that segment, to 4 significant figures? 42.80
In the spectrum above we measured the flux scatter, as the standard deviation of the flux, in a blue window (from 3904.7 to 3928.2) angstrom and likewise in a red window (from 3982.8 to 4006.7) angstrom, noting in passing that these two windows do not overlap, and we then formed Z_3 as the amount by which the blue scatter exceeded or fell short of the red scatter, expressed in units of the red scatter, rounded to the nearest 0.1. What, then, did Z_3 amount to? 1.0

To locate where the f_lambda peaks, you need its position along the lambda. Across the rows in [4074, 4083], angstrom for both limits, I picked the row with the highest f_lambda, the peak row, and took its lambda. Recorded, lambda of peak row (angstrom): 4082.18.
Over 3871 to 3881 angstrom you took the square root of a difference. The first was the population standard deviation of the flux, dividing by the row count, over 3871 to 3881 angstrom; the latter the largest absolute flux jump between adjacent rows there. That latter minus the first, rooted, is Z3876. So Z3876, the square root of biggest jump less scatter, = 2.7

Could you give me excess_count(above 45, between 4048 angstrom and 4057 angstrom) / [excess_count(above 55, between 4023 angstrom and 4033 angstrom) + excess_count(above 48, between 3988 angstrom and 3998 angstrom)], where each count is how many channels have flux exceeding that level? 0.50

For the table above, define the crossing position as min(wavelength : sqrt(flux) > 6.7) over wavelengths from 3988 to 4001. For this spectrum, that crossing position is 3989.26 angstrom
